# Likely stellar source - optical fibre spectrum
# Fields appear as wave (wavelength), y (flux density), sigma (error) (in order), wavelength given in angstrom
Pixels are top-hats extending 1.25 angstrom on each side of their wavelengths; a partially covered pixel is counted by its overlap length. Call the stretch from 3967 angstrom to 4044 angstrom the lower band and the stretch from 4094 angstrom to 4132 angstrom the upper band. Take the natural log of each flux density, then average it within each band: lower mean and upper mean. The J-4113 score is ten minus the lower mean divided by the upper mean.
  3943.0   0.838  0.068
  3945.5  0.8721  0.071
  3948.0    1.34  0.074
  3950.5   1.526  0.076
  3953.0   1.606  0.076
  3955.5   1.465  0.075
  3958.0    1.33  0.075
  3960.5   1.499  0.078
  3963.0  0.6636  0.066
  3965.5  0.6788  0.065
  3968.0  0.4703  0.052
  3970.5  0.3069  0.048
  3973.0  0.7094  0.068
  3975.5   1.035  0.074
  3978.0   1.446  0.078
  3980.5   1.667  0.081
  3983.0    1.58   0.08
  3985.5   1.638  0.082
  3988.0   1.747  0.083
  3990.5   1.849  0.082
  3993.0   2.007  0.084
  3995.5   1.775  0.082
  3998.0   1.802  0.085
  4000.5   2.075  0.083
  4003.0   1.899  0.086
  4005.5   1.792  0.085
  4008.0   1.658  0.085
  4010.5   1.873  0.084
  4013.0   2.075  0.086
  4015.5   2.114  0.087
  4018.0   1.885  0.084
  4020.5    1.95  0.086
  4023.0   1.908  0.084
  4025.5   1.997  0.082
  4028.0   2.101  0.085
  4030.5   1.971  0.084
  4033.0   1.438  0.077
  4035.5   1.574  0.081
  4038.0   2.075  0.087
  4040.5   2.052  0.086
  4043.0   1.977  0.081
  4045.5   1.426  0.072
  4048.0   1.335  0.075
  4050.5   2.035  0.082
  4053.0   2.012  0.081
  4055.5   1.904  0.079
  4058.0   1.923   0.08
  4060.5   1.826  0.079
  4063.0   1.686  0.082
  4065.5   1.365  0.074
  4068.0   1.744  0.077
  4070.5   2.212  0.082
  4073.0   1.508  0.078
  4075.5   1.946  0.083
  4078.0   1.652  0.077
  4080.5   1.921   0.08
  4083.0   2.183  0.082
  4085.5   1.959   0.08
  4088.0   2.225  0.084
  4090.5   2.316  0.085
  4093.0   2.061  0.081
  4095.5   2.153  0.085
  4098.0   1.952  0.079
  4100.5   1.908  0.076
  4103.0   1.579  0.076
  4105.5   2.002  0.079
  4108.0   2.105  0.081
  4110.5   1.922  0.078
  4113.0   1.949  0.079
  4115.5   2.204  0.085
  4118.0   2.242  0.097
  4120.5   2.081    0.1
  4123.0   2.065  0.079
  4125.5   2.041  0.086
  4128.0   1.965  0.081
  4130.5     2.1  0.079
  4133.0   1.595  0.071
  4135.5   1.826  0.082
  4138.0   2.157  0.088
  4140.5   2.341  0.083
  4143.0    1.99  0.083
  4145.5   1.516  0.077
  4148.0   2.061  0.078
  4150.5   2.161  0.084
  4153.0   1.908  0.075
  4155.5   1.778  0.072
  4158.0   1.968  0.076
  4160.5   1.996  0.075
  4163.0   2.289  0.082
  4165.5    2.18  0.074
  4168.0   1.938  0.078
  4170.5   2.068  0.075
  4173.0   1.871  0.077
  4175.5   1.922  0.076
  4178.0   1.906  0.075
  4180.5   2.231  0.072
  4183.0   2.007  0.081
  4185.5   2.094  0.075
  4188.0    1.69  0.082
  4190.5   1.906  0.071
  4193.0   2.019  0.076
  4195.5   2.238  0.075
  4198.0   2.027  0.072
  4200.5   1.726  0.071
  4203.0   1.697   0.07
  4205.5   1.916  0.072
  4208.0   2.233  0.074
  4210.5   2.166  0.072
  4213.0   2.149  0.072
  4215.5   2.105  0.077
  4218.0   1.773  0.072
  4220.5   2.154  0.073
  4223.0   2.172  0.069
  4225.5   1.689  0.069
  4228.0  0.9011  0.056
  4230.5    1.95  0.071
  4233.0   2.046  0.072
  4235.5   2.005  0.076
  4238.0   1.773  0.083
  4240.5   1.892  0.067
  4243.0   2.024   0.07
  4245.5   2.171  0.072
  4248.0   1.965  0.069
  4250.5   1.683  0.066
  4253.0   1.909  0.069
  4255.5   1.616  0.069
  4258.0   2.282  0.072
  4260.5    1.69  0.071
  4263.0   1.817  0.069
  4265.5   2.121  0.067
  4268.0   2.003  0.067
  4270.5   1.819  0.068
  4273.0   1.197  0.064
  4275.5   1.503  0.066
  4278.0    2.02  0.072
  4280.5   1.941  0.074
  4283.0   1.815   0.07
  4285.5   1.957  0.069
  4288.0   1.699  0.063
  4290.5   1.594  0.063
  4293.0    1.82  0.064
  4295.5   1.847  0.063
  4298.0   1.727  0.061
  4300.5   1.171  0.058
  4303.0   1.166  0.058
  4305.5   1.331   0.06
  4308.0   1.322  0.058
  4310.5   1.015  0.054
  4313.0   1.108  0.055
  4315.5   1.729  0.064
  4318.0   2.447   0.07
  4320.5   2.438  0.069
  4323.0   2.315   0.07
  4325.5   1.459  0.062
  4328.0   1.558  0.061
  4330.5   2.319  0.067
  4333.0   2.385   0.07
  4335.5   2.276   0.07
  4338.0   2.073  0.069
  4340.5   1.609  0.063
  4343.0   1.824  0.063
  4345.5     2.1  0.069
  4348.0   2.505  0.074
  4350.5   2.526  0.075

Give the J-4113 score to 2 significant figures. 9.3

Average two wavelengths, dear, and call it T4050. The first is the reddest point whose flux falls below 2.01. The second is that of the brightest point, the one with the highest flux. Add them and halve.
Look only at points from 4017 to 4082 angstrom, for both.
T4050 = 4075.5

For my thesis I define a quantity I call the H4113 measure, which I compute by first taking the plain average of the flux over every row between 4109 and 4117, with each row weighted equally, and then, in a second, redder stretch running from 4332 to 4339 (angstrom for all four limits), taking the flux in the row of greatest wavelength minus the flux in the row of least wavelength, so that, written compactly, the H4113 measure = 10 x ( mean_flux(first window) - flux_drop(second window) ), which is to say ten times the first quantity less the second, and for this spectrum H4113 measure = 23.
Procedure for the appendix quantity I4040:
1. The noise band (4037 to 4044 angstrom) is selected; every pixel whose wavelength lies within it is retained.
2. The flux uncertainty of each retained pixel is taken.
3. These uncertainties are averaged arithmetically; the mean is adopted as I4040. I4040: 0.0847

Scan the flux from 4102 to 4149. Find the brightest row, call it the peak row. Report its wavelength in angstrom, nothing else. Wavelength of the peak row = 4140.5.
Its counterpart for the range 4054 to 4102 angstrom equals 4090.5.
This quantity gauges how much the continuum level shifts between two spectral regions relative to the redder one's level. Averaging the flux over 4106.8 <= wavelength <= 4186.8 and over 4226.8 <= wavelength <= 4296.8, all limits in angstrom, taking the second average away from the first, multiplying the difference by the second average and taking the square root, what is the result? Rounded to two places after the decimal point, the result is 0.59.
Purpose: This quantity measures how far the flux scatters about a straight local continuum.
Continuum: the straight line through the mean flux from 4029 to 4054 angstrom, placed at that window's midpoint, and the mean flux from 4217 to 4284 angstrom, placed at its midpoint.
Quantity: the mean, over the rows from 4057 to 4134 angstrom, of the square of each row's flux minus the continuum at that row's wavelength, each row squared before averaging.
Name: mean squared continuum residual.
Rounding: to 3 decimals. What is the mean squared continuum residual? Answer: 0.073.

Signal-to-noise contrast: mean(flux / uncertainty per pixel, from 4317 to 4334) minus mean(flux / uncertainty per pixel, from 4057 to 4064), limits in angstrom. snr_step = 9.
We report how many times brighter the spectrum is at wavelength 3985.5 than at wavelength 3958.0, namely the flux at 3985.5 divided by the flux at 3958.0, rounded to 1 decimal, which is 1.2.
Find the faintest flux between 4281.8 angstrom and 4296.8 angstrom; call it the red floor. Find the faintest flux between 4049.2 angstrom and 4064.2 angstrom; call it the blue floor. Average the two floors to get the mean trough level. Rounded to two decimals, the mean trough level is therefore 1.64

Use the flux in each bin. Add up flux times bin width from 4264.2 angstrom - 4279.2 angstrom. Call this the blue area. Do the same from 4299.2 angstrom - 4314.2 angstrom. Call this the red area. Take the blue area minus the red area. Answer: 9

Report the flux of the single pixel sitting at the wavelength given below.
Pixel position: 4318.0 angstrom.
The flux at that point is 2.447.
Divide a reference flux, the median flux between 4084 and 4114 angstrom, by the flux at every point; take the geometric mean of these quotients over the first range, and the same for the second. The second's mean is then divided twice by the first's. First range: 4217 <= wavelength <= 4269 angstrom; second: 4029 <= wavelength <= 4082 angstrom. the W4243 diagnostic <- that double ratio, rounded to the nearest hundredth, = 0.99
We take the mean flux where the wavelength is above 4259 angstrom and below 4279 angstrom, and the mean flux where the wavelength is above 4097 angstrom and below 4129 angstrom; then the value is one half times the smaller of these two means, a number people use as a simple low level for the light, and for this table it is 0.89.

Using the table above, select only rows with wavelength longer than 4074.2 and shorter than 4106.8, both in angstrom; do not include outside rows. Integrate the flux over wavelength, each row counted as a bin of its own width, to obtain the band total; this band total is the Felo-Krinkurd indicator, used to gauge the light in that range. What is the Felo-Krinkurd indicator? 65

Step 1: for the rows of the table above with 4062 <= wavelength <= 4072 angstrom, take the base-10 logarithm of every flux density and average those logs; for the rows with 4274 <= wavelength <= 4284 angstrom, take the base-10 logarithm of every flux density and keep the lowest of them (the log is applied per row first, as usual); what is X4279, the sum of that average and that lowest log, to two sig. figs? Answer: 0.41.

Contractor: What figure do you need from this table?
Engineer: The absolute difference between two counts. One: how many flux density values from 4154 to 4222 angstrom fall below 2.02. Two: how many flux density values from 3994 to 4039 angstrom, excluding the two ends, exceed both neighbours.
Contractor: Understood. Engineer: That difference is 11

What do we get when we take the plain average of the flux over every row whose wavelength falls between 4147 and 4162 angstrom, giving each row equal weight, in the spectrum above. 1.98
